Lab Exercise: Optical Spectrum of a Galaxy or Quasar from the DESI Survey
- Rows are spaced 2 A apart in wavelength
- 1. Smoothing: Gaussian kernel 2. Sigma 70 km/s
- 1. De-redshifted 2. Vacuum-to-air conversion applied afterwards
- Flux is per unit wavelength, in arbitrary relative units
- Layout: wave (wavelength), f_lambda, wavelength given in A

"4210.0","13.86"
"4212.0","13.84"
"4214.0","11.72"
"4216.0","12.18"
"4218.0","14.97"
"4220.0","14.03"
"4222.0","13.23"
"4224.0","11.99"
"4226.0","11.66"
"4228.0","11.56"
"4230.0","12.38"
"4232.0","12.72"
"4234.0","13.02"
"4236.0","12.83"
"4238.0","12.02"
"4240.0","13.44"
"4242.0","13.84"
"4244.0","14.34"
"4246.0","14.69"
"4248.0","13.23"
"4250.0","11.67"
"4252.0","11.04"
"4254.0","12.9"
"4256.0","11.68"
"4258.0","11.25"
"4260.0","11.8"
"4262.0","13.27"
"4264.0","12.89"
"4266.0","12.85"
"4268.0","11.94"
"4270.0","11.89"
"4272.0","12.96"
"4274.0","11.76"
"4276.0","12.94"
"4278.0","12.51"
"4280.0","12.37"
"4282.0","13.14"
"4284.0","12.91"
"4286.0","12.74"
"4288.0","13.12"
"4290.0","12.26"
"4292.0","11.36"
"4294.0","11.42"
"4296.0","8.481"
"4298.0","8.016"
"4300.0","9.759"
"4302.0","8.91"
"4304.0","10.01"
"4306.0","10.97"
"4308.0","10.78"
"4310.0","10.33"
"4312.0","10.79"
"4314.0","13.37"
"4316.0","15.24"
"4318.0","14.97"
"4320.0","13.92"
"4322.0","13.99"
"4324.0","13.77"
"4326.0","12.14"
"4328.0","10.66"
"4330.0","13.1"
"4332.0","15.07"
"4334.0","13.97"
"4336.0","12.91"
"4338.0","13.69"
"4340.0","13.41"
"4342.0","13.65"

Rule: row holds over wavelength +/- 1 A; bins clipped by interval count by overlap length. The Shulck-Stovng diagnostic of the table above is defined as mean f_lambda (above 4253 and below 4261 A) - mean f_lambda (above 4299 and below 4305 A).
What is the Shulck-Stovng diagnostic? 2.3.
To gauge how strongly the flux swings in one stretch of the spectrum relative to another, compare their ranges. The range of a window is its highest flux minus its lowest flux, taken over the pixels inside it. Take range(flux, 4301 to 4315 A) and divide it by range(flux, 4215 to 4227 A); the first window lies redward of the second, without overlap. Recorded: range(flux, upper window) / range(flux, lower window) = 1.3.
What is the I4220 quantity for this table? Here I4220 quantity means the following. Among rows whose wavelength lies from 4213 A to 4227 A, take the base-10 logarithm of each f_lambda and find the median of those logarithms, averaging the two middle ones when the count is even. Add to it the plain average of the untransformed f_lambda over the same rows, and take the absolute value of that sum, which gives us 13.9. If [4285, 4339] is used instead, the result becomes 13.2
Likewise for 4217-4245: 14.1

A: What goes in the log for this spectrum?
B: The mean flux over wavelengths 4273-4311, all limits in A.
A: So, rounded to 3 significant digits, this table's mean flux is 11.3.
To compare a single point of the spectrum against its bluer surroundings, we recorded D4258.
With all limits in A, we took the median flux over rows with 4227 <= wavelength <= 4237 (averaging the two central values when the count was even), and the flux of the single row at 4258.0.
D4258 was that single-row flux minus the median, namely -1.5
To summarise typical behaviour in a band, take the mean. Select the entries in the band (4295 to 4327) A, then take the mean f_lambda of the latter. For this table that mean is 11.6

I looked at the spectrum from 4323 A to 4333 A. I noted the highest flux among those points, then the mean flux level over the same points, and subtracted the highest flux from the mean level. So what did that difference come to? -2.12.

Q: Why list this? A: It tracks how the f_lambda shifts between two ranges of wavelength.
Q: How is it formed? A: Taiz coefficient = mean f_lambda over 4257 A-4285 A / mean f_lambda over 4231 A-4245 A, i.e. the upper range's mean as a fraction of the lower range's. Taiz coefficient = 0.95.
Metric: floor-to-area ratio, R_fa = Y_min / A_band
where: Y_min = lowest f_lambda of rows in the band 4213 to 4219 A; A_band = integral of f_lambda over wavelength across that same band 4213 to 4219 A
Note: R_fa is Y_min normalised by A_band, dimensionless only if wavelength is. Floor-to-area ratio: 0.151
